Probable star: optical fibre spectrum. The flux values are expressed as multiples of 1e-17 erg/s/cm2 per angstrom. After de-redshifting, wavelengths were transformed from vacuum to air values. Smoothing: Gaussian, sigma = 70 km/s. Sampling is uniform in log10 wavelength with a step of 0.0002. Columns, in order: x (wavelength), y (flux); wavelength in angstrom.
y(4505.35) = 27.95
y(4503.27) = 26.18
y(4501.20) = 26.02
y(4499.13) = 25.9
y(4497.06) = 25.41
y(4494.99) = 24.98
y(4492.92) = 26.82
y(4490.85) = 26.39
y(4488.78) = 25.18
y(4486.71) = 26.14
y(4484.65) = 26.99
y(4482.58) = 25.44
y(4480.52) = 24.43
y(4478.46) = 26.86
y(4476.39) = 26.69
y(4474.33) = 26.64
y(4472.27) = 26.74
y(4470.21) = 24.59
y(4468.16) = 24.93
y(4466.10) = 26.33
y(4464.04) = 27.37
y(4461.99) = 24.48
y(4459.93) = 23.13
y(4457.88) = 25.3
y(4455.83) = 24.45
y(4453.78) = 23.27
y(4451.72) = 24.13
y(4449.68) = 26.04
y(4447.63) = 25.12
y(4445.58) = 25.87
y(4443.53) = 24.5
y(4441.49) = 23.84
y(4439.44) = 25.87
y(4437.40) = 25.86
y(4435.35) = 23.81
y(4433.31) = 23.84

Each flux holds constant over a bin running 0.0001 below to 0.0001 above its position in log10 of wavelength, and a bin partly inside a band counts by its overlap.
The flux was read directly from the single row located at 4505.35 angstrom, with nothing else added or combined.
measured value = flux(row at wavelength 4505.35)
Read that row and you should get 27.95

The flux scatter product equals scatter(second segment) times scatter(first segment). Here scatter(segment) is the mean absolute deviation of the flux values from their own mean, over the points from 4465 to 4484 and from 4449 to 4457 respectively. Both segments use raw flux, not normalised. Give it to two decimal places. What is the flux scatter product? 0.70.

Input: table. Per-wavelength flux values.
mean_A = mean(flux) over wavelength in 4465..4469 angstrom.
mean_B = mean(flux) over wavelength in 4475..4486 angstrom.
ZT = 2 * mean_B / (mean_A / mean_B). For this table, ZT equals 53.1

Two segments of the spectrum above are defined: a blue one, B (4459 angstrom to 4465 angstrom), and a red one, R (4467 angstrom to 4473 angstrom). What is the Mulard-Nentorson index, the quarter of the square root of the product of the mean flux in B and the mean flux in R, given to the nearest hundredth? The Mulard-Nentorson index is 6.30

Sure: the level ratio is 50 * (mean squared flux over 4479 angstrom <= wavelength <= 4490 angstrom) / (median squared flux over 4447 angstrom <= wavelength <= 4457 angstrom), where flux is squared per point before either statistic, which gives 55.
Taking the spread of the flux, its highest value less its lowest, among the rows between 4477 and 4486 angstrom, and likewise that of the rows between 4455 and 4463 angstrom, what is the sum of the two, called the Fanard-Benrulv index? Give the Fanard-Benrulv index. 4.7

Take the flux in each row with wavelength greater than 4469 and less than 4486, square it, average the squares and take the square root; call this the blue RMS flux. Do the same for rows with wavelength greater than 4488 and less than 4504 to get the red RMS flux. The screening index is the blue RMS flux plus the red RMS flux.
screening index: 51.9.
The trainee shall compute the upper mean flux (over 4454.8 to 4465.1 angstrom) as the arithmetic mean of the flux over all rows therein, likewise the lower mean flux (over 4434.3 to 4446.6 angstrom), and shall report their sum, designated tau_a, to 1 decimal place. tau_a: 49.9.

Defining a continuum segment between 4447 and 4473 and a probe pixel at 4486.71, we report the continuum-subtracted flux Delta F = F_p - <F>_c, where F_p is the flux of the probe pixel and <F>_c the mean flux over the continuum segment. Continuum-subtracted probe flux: 1.1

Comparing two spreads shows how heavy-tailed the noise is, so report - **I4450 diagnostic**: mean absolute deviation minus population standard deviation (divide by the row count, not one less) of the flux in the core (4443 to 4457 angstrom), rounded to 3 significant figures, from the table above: -0.130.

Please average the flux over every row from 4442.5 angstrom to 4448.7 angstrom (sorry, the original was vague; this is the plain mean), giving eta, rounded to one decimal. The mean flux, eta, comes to 25.2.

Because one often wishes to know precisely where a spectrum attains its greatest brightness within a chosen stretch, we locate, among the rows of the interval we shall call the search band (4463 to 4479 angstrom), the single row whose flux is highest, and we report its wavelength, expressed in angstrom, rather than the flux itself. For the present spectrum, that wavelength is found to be 4464.04 angstrom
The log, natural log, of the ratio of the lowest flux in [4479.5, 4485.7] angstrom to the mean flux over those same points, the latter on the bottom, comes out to -0.048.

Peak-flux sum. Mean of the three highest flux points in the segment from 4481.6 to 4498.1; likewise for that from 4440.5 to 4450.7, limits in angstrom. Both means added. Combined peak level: 52.4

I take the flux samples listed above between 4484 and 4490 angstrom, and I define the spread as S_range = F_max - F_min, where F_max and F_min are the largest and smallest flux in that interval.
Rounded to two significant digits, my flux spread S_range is 1.8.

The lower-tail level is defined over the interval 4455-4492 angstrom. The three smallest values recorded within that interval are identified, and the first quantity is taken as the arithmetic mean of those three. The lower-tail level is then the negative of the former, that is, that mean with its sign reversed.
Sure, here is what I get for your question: -24.0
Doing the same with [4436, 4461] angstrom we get -23.4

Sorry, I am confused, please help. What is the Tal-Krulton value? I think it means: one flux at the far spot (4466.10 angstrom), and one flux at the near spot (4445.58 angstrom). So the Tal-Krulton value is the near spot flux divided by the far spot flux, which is 0.98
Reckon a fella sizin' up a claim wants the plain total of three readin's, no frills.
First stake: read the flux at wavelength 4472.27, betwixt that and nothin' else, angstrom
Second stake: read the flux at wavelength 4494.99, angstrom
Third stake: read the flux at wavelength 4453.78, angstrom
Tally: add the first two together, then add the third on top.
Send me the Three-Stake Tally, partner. 75.0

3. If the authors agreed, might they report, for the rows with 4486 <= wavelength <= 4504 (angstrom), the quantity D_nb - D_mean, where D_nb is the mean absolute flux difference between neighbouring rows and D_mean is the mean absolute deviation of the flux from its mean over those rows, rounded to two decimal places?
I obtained 0.24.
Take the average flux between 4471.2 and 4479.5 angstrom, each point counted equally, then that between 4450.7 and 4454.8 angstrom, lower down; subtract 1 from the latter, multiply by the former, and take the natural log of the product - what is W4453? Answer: 6.41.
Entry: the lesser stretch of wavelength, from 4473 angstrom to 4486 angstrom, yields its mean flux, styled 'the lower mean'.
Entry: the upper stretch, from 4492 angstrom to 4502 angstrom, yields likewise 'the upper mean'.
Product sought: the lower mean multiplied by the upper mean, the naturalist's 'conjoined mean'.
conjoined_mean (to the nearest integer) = 676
